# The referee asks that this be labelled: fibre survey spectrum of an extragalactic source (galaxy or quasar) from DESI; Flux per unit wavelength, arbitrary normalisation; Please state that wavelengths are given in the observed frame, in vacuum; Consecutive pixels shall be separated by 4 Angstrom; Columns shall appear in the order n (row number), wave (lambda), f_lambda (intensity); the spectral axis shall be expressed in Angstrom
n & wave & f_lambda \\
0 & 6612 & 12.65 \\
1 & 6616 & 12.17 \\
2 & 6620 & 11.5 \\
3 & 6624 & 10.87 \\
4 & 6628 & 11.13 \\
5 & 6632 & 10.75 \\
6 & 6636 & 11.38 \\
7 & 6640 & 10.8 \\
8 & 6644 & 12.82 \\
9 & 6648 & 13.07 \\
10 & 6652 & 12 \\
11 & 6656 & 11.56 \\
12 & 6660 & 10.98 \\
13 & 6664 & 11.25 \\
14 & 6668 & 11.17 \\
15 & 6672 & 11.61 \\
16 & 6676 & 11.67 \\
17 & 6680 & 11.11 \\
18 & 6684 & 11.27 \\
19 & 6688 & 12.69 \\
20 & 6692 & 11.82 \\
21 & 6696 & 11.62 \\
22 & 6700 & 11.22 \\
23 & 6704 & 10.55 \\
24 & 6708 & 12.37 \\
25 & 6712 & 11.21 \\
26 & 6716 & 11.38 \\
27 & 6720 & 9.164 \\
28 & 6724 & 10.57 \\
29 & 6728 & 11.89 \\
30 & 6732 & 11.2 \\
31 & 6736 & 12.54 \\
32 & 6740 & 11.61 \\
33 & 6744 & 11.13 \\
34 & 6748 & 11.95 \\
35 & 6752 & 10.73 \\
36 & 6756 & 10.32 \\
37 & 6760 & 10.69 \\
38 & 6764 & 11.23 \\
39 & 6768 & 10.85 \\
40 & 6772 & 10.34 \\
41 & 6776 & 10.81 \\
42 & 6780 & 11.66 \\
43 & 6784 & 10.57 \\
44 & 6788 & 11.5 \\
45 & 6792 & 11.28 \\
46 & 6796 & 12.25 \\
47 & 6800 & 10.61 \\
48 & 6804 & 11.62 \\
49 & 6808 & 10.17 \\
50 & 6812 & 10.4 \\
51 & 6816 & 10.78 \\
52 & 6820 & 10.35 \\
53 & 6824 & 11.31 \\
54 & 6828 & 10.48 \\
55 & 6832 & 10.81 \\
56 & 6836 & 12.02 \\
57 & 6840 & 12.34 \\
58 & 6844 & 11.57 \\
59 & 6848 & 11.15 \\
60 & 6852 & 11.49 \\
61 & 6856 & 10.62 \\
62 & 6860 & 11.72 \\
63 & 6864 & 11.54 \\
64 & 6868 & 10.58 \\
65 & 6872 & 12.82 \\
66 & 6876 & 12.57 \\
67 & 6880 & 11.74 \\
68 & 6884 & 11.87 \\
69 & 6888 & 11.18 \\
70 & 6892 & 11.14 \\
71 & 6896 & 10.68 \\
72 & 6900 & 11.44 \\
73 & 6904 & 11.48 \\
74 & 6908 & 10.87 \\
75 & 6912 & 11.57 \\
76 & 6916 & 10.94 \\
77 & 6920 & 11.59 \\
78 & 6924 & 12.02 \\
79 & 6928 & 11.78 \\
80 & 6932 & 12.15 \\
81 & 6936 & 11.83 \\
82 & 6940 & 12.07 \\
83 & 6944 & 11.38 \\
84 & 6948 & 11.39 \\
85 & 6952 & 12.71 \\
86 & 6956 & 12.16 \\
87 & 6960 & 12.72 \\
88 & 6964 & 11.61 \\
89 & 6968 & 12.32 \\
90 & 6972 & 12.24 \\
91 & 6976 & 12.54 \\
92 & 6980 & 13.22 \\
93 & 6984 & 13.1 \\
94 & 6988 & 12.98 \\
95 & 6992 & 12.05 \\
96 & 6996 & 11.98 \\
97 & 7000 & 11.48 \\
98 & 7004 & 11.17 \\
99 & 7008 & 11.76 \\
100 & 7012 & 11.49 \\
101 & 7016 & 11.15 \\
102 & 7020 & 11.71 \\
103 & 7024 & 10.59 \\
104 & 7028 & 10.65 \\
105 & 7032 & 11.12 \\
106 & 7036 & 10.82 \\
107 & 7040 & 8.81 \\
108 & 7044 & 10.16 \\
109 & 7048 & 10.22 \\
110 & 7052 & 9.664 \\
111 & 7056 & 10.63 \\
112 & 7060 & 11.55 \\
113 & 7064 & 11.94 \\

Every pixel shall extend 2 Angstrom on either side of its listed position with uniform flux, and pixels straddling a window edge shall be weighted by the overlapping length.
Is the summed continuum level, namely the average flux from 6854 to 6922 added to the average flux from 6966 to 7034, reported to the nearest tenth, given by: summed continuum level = 23.3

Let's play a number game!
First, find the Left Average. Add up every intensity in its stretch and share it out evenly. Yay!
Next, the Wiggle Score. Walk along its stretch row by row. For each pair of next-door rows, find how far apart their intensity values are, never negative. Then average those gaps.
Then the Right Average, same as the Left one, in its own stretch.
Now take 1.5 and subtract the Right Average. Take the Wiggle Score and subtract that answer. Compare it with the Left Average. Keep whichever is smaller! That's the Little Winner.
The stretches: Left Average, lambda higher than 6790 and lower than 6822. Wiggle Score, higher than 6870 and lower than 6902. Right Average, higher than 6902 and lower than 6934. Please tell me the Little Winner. 10.5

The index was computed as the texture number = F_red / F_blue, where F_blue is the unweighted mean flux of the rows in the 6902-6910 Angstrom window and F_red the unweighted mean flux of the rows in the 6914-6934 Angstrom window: 1.05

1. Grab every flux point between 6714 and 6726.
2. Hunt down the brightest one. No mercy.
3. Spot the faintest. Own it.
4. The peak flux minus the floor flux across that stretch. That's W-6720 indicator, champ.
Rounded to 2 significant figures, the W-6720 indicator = 2.2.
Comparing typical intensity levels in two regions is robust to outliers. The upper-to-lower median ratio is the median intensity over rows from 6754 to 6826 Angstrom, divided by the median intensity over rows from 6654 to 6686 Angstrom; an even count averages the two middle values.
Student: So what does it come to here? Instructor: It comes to 0.96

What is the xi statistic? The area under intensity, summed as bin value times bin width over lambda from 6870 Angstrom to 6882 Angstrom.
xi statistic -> 149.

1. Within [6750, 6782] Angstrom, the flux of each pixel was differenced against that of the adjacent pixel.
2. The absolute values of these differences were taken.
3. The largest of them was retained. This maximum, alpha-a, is 0.85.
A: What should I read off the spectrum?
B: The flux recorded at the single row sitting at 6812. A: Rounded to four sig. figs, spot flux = 10.40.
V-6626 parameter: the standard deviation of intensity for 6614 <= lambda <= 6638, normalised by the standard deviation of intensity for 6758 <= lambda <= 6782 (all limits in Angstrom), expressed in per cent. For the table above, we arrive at 112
